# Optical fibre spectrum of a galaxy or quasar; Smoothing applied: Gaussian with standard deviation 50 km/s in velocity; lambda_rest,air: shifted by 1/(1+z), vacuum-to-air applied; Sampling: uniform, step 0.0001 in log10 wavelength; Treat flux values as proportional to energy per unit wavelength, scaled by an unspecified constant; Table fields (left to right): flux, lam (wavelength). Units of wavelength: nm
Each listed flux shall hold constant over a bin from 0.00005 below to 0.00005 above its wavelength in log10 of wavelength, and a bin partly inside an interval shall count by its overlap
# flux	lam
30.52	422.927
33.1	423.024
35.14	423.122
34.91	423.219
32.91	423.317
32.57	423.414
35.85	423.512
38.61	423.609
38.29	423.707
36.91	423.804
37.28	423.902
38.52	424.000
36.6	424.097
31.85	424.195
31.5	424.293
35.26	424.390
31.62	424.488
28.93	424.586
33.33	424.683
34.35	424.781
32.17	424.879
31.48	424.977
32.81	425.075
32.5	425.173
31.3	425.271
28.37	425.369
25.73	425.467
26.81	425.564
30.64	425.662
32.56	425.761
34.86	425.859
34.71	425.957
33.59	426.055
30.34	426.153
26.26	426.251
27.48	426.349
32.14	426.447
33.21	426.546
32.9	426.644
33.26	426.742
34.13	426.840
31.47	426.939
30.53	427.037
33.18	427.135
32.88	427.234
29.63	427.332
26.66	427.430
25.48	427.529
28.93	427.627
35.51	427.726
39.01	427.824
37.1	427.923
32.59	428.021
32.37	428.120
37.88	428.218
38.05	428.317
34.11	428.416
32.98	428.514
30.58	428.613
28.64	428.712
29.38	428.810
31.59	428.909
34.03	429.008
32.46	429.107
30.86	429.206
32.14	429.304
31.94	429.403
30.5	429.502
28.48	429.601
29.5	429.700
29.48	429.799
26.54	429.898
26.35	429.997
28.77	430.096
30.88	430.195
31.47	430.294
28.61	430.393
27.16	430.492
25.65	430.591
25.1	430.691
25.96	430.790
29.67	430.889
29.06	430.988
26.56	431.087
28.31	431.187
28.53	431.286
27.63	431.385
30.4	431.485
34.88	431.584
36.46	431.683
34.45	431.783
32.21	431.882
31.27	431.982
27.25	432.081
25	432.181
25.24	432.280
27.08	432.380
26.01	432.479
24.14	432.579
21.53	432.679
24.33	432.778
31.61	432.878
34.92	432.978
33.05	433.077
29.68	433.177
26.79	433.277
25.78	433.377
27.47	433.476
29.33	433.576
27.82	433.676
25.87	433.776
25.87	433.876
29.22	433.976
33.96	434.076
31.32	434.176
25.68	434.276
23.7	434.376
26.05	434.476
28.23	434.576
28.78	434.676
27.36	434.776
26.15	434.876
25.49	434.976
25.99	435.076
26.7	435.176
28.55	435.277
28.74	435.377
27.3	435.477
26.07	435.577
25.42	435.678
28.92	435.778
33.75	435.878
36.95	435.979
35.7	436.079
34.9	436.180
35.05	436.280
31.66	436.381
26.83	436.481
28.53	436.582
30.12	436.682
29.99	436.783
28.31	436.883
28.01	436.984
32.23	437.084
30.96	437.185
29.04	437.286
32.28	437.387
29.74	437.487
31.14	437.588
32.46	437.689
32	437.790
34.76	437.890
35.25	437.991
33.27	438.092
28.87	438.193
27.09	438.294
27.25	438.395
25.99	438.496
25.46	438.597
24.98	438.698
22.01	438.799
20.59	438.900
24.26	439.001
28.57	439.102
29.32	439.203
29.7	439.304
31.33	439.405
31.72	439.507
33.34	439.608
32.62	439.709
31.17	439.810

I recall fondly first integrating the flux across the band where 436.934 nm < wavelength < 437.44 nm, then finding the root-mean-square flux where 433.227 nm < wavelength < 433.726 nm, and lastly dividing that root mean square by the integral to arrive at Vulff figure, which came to 1.8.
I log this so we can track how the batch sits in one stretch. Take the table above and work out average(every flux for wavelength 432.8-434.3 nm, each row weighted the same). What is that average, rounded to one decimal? 29.2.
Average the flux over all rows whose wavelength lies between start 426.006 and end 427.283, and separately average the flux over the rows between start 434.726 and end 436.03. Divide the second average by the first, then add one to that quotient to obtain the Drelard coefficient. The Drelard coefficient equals 1.89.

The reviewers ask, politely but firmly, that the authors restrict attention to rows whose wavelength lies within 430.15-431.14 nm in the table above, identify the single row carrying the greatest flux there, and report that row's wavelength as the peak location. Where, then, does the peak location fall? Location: 430.294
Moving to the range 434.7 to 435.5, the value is 435.377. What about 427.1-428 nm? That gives 427.824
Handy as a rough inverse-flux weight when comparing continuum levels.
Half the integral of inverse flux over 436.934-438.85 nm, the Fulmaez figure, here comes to 0.0328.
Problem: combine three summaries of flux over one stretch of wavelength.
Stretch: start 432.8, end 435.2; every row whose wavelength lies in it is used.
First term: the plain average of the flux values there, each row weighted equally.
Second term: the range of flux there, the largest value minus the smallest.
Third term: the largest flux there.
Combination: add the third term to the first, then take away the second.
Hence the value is 52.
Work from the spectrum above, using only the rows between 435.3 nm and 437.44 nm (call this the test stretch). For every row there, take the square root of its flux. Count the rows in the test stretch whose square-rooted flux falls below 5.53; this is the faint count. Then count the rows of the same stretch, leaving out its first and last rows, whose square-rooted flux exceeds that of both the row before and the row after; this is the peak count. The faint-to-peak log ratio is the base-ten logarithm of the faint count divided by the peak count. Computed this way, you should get 0.5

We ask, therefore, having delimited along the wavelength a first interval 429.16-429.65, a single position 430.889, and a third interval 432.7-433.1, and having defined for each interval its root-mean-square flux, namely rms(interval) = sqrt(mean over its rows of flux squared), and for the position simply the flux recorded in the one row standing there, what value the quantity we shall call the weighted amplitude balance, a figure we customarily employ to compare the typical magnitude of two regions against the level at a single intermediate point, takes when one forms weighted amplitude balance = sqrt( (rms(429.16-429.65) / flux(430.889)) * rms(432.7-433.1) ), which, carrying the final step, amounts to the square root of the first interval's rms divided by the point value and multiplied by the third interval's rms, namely 5.70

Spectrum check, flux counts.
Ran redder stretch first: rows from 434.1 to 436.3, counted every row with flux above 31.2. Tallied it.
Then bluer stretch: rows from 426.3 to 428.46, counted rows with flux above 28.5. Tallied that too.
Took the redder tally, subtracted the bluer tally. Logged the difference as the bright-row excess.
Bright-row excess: -13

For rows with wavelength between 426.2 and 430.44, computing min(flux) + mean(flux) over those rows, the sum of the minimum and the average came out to 56.9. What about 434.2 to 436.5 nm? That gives 52.6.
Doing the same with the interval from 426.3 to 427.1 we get 59.4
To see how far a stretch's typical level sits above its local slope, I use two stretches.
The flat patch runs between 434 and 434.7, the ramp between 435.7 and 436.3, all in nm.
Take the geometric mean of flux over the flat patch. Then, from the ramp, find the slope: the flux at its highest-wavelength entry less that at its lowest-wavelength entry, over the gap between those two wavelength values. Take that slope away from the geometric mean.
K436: 16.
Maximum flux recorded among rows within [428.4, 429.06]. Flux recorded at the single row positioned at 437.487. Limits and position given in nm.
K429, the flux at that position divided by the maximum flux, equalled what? 0.87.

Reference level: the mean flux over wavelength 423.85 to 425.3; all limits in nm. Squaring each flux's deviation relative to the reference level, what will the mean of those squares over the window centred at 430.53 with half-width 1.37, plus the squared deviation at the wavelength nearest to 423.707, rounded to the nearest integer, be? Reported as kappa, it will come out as 47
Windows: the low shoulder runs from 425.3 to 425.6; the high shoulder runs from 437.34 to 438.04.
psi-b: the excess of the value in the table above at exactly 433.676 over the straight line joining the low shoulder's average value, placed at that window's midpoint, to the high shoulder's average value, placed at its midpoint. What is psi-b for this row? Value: -3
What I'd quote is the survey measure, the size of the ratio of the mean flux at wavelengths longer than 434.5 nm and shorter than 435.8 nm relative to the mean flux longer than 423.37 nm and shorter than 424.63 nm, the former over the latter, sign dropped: 0.78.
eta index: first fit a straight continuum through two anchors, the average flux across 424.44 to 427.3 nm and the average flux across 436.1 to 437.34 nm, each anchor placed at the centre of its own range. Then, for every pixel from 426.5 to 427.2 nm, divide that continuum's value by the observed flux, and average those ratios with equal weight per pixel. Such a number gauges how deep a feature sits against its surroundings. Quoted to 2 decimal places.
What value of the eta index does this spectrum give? 0.96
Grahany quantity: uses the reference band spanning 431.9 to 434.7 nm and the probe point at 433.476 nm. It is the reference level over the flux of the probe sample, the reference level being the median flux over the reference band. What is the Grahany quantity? 0.99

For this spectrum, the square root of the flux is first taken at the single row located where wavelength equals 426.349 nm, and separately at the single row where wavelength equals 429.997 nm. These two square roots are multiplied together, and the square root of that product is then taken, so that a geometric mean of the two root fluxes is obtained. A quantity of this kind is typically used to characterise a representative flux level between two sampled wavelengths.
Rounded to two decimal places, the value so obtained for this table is 5.19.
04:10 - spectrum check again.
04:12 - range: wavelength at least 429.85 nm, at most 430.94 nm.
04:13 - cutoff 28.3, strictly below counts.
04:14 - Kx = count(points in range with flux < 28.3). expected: 6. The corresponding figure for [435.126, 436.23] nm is 4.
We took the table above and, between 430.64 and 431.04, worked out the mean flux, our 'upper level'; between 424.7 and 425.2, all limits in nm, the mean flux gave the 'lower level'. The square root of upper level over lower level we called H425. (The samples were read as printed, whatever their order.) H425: 0.92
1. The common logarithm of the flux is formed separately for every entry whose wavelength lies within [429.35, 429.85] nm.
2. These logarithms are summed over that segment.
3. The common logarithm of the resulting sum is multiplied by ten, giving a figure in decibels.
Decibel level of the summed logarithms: 8.68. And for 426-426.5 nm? 8.68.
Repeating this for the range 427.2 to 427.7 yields 8.62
